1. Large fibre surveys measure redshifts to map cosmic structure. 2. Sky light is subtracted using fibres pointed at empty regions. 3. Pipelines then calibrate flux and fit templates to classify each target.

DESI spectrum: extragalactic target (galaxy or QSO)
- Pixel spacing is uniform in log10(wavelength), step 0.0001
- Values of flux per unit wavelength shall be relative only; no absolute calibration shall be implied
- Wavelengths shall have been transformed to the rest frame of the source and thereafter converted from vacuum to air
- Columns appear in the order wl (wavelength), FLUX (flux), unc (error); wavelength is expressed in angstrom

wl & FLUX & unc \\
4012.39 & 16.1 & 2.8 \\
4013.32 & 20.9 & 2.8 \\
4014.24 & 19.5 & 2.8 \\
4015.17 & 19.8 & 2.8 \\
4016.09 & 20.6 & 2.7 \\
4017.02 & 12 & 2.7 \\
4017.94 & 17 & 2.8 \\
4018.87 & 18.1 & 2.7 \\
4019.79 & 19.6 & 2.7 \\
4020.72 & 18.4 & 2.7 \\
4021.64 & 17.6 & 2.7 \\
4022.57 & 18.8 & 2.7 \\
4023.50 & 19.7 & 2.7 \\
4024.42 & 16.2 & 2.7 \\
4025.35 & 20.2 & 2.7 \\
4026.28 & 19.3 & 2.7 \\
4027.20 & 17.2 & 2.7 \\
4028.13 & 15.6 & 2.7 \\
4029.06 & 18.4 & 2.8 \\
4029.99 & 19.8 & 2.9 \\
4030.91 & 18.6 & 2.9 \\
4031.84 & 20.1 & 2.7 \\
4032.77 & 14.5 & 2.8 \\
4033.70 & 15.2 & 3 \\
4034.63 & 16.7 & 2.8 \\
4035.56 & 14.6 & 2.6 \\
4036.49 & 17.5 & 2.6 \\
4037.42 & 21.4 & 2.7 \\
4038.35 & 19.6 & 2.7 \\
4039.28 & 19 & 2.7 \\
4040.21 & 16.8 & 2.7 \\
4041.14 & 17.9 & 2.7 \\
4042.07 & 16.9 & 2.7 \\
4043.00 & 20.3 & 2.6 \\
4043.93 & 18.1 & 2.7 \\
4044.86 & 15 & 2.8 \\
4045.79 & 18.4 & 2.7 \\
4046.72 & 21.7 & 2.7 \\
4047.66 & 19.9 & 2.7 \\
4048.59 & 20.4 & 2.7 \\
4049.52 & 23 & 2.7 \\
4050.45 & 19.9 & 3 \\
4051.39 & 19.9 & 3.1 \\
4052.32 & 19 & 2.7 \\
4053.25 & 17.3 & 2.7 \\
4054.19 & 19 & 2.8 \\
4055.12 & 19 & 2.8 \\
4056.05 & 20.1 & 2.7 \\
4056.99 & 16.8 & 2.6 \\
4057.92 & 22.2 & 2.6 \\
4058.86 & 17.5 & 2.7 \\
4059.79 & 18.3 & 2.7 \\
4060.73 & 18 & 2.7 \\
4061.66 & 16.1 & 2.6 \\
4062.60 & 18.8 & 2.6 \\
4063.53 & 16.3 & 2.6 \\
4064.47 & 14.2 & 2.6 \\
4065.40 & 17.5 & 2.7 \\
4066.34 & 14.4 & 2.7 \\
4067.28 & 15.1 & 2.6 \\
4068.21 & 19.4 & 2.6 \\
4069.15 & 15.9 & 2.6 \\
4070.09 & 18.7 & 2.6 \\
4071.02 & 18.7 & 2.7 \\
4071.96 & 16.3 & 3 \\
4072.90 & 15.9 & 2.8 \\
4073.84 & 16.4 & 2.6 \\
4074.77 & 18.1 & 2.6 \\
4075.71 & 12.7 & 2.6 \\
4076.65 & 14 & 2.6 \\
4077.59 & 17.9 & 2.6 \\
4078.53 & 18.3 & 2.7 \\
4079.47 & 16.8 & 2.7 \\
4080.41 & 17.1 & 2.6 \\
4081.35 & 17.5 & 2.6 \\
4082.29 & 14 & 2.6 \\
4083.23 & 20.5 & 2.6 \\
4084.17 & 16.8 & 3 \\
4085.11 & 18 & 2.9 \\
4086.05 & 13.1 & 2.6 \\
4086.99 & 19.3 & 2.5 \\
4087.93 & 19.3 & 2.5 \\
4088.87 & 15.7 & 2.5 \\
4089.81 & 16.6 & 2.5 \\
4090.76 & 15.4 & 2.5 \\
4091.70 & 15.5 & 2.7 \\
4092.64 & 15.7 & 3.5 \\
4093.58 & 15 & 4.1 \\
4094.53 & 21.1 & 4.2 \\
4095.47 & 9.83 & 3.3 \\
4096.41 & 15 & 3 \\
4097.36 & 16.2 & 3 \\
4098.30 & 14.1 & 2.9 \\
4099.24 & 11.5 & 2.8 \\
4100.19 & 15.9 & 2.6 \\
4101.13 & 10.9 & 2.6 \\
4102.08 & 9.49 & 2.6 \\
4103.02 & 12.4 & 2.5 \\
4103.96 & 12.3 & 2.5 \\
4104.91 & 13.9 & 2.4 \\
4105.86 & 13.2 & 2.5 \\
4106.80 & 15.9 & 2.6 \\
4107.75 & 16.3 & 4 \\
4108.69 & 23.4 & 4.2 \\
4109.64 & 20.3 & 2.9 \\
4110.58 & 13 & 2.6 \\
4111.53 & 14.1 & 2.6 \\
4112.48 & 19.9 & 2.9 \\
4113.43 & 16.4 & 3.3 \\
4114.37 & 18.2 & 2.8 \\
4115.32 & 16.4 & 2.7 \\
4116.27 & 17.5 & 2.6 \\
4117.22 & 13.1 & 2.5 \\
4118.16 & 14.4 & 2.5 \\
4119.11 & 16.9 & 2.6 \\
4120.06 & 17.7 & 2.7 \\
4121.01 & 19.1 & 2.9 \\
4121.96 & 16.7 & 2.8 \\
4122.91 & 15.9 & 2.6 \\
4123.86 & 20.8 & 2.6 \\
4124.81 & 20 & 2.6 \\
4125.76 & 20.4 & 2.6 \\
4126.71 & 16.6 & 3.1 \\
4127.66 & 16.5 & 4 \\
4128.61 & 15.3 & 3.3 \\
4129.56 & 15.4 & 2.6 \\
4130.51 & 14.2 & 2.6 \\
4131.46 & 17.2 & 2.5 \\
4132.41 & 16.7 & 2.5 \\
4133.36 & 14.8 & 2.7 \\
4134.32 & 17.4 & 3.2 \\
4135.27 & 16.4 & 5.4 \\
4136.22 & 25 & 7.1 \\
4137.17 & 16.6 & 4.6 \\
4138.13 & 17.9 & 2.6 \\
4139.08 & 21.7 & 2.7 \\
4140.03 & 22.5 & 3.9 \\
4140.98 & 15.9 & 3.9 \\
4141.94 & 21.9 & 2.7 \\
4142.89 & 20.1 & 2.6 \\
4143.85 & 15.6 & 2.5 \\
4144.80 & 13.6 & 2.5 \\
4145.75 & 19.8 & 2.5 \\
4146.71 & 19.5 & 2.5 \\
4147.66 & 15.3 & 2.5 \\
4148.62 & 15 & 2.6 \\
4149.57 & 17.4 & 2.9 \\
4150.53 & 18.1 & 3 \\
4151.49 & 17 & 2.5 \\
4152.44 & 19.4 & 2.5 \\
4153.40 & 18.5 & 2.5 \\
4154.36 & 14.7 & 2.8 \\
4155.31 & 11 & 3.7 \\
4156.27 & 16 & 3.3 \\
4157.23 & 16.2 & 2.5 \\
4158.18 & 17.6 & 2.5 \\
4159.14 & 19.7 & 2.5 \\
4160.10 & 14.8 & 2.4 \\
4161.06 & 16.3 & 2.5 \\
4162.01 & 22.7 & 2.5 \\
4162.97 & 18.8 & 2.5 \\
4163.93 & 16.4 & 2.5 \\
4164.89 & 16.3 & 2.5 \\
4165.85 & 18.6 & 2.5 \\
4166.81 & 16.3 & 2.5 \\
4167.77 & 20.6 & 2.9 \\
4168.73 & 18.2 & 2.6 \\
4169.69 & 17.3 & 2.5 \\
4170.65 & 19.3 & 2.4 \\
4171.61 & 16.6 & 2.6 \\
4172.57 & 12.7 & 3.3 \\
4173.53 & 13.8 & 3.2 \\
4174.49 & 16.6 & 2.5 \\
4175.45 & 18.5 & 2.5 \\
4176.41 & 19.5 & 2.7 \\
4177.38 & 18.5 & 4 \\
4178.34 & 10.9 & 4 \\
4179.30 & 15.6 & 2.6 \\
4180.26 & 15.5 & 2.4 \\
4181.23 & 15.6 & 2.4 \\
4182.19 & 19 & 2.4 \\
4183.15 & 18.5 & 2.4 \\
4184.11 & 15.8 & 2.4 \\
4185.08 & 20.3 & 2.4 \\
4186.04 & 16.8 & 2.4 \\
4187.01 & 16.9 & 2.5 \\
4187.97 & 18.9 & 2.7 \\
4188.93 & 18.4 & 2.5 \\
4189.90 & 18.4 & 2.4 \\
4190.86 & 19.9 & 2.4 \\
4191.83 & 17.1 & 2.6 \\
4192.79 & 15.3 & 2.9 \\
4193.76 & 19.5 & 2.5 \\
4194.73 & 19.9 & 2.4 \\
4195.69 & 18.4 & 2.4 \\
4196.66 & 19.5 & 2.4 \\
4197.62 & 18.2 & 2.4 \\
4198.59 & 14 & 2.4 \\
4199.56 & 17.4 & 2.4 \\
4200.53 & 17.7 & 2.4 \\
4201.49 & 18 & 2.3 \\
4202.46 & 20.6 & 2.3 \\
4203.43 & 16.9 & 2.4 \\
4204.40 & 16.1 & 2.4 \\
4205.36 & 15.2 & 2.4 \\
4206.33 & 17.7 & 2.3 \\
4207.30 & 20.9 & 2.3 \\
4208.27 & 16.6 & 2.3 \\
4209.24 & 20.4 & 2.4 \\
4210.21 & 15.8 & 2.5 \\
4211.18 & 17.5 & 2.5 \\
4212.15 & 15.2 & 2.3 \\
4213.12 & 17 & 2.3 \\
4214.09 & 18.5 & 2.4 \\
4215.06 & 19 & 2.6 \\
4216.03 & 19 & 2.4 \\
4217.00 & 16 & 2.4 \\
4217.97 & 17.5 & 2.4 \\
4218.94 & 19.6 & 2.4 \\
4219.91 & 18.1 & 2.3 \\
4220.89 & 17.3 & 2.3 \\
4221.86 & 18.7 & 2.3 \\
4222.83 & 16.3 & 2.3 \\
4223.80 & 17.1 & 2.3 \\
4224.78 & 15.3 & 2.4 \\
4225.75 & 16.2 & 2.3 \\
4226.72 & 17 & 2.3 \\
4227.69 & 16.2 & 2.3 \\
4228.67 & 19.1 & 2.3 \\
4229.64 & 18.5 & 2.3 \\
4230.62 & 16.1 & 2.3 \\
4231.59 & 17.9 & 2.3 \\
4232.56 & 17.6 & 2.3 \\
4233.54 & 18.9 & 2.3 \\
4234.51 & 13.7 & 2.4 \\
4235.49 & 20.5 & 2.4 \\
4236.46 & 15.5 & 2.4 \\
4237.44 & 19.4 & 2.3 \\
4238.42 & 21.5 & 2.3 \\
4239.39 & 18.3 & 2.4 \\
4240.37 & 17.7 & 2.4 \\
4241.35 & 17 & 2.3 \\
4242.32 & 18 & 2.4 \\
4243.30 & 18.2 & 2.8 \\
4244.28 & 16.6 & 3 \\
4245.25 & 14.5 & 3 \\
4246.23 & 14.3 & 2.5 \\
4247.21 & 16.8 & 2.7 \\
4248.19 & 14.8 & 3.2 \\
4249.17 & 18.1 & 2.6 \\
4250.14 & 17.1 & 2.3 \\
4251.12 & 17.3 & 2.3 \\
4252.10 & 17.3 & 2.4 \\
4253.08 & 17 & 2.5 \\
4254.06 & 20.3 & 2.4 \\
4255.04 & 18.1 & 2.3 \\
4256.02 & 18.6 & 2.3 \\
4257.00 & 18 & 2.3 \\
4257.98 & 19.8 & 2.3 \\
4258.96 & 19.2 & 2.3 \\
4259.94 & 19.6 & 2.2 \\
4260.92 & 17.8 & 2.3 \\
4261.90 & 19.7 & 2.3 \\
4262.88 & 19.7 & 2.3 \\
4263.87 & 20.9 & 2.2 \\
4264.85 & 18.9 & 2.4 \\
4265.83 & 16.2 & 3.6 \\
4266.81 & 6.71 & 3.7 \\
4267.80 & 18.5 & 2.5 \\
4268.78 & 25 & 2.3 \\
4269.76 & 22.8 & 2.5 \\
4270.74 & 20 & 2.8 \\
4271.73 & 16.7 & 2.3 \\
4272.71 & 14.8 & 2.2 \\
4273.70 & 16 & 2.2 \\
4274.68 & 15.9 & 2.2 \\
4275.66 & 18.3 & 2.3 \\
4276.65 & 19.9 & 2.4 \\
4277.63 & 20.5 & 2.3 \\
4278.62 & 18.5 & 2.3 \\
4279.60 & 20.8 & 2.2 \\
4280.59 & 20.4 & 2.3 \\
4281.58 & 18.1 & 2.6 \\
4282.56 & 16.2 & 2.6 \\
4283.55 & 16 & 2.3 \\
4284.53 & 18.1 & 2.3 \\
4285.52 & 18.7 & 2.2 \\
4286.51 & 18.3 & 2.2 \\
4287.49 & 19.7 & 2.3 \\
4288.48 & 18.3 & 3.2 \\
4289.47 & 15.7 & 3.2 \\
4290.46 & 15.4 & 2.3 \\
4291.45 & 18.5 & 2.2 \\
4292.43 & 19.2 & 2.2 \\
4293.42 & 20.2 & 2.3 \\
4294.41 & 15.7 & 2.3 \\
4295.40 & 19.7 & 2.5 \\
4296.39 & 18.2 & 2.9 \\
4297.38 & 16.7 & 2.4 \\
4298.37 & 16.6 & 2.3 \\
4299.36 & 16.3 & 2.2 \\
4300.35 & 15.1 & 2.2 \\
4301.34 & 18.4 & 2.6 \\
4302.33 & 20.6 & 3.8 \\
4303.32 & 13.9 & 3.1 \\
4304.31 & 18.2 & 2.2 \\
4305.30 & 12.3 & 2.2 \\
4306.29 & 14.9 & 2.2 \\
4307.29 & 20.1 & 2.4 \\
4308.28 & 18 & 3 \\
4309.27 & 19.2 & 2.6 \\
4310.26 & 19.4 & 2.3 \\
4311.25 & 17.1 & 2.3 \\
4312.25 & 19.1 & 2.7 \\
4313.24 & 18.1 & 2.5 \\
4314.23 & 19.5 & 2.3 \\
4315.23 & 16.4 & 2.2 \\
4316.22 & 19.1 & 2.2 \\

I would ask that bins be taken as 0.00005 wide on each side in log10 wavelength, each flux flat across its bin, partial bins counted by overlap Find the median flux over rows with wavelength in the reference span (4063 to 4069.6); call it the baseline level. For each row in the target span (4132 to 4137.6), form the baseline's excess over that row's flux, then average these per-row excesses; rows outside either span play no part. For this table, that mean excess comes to -1.9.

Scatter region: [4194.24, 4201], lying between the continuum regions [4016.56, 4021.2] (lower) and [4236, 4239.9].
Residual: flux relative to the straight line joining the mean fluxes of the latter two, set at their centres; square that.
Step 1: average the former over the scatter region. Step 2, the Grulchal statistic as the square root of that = 1.9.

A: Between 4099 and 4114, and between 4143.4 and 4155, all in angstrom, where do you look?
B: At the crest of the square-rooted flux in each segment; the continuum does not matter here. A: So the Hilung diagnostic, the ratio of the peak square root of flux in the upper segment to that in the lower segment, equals 0.92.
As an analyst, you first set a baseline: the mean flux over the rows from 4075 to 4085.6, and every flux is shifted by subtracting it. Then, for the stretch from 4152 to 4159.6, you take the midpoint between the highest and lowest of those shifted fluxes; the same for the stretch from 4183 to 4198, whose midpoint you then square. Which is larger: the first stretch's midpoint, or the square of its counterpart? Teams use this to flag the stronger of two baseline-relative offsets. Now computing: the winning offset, 1.2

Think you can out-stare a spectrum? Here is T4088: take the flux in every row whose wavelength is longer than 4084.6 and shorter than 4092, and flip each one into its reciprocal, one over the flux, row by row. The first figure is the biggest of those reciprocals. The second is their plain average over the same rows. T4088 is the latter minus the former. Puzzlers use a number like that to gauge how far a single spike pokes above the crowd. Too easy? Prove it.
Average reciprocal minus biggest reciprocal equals -0.015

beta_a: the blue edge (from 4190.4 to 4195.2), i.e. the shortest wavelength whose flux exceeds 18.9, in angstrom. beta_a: 4190.86 angstrom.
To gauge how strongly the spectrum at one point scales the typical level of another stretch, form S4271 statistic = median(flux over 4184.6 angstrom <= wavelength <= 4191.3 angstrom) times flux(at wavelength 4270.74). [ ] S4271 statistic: 368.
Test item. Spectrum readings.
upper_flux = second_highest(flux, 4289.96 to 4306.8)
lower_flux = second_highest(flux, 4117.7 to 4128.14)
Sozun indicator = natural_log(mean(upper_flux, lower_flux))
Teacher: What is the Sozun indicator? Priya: 3.01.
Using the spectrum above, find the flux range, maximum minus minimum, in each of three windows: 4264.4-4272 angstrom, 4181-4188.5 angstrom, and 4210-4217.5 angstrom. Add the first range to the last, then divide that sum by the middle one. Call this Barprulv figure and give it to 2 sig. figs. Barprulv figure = 4.7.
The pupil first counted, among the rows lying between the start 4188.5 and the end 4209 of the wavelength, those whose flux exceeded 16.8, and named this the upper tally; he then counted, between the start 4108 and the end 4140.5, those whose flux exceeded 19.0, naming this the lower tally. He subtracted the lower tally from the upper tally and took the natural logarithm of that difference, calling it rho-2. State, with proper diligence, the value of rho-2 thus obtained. 1.8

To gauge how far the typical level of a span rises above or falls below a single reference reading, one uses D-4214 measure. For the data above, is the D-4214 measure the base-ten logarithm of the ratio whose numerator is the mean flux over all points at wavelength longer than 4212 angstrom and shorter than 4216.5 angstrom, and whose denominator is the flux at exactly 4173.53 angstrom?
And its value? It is 0.11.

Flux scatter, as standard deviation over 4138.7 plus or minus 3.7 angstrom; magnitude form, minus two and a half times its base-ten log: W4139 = -1.3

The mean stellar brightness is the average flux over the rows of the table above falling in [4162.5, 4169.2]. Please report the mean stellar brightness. 17.9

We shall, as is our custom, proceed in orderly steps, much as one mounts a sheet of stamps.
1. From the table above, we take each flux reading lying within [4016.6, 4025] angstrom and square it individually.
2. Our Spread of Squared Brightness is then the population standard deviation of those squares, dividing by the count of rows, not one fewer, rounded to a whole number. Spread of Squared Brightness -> 71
